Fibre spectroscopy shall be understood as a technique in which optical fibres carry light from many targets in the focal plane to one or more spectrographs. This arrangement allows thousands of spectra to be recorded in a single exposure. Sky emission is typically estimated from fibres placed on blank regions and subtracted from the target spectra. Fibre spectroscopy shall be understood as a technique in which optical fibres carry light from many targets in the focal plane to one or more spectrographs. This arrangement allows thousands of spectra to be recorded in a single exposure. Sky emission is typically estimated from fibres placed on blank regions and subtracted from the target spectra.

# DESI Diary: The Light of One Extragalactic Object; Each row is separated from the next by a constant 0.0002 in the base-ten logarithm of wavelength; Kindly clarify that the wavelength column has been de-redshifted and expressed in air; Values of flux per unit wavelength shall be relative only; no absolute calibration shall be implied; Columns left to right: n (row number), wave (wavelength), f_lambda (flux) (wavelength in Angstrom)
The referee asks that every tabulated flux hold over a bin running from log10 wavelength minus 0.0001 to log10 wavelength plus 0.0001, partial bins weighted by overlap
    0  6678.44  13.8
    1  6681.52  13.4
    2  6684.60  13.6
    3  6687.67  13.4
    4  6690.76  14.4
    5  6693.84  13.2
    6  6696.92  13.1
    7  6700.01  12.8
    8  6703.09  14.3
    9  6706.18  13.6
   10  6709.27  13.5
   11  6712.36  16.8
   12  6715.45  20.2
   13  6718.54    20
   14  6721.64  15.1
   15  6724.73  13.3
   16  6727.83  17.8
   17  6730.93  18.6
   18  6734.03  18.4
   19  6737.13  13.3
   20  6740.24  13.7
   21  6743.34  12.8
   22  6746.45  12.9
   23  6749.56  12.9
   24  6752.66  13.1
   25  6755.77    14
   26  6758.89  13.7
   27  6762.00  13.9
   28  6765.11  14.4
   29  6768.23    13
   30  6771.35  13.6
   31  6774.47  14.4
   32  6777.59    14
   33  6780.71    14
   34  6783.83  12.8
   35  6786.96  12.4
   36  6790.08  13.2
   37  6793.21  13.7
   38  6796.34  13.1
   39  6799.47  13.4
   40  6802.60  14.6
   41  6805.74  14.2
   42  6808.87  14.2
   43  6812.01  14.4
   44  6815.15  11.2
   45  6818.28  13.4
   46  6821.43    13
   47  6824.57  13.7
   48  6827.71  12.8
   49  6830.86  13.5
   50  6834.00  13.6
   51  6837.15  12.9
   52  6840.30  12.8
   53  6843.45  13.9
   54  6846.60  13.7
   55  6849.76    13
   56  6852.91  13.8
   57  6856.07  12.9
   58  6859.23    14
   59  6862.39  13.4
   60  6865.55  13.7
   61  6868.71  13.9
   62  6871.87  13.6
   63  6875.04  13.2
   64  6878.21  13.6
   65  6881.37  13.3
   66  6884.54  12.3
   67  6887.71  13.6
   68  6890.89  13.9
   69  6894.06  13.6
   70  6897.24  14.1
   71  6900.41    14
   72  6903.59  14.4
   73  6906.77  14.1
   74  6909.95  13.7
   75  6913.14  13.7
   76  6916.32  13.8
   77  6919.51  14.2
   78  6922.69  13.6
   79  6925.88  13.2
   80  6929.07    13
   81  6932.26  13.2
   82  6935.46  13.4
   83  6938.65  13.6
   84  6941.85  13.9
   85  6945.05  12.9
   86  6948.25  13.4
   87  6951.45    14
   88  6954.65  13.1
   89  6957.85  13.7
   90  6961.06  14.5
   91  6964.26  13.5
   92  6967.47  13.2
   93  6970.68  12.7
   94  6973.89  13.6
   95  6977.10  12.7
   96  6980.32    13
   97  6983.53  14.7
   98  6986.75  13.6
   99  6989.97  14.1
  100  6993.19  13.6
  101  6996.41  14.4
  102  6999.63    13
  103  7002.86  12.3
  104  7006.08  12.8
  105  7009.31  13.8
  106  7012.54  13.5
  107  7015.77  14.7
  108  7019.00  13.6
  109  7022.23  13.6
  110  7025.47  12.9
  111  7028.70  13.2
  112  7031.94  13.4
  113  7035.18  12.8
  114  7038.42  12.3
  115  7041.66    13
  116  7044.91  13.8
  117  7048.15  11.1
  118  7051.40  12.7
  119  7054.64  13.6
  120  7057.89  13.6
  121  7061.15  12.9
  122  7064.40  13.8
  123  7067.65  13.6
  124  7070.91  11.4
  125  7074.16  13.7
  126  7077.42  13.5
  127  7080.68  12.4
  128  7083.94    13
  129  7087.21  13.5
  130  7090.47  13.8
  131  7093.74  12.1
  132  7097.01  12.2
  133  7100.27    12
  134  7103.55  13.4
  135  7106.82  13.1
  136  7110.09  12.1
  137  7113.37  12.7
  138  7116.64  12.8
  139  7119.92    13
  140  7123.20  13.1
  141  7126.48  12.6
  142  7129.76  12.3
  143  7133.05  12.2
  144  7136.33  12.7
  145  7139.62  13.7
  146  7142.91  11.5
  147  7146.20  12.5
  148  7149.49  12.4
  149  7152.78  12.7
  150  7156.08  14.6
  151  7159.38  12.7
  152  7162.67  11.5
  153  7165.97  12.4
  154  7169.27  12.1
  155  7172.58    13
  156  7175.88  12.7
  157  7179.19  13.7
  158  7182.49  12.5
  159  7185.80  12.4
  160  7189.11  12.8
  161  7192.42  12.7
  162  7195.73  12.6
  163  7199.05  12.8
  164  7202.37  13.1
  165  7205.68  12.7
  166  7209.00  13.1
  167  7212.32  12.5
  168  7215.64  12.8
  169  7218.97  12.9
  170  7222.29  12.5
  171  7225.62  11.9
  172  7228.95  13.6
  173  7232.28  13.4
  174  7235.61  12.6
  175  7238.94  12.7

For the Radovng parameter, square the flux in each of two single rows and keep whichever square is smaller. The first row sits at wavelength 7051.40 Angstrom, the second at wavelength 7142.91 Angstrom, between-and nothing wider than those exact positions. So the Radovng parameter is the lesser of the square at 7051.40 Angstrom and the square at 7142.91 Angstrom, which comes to 132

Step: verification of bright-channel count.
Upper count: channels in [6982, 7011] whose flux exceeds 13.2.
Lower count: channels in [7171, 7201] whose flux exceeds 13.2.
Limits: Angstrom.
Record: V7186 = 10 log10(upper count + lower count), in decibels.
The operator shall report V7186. 8.5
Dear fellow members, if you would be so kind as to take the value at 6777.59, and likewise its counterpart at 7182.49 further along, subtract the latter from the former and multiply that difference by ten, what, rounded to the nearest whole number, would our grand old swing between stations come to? 15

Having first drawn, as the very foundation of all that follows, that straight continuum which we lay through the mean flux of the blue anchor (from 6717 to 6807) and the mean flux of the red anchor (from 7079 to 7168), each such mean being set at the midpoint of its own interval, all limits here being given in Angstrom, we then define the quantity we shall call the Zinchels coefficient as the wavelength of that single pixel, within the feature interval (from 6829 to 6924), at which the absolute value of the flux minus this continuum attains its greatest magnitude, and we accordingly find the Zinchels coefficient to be 6884.54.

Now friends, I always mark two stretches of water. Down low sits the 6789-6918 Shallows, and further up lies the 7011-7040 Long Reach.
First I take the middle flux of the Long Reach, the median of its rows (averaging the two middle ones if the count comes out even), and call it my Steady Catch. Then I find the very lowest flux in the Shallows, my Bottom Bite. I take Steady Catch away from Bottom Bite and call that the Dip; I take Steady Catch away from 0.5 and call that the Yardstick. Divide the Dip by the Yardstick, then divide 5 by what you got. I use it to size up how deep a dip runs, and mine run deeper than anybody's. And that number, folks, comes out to 29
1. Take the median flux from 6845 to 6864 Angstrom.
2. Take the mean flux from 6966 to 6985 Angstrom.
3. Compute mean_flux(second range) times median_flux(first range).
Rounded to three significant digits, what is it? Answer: 180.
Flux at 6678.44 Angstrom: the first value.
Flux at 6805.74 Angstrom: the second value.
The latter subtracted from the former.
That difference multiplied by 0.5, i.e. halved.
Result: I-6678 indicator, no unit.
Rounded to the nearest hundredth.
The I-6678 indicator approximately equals -0.20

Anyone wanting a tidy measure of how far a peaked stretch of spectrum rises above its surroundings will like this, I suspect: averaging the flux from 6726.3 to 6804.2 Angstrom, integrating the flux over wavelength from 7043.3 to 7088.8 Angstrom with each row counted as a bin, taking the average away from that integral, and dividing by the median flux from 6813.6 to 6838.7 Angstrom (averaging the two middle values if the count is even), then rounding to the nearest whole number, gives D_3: 44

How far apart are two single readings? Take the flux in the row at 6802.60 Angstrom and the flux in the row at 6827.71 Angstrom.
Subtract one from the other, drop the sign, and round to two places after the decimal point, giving 1.80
